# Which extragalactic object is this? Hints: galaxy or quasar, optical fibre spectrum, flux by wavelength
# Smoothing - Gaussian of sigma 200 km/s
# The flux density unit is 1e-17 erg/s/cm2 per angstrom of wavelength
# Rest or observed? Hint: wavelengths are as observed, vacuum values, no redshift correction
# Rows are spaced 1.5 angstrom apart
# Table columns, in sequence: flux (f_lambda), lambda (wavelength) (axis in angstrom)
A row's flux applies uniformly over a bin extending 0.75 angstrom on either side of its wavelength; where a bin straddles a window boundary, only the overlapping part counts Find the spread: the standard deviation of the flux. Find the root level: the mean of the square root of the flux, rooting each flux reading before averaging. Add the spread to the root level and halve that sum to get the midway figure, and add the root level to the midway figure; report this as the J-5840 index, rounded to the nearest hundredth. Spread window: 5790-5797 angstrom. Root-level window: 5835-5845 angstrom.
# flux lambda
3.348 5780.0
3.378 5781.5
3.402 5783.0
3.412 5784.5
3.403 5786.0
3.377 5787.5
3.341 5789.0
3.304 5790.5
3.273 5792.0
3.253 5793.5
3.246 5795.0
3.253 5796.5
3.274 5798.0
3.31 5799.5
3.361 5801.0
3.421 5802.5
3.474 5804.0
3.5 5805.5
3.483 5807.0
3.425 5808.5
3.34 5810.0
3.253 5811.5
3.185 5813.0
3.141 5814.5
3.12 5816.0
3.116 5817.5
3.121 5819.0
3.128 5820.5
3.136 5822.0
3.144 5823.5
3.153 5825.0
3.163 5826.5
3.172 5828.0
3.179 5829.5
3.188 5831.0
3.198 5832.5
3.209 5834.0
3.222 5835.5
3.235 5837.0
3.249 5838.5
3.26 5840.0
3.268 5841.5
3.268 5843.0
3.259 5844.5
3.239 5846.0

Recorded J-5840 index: 2.72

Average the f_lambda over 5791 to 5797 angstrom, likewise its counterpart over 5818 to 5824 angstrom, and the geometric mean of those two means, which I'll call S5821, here 3.19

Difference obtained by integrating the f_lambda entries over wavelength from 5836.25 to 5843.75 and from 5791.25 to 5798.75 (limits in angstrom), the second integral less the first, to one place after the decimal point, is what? 0.0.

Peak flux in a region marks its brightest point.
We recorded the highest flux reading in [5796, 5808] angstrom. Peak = 3.5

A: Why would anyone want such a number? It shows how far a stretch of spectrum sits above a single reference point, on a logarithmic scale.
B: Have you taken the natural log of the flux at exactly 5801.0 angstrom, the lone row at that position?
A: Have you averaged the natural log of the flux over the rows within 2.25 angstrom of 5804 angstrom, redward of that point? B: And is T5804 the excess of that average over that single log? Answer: 0.030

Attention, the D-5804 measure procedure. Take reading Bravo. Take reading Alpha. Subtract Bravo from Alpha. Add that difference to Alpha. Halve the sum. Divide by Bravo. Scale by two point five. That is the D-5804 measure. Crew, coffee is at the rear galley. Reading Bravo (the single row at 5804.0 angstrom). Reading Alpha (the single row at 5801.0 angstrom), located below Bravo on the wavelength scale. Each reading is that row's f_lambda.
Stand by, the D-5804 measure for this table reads 1.17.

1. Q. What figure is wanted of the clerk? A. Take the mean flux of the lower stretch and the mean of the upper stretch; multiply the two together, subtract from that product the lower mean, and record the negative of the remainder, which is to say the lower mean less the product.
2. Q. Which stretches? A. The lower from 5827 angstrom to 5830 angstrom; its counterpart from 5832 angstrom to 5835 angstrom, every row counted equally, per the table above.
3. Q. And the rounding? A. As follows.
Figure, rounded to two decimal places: -7.00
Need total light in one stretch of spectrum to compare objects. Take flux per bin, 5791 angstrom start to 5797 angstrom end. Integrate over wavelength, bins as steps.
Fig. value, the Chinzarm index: 20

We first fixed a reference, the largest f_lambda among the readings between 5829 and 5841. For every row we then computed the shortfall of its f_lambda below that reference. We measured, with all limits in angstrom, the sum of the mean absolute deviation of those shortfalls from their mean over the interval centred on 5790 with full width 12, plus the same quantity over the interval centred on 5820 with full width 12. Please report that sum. 0.068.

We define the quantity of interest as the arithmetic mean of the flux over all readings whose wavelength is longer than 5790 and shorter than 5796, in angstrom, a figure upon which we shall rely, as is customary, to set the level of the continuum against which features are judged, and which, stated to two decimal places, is 3.27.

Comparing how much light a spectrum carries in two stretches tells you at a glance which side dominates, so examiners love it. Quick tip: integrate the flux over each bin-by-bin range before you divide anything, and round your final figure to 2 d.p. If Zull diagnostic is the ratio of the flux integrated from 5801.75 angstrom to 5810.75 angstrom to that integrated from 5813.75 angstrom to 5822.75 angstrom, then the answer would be 1.10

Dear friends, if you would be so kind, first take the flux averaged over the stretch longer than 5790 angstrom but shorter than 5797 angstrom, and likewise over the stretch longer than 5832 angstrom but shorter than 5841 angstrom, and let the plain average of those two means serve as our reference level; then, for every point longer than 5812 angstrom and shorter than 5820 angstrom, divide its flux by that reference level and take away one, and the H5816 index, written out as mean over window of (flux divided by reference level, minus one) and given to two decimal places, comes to -0.03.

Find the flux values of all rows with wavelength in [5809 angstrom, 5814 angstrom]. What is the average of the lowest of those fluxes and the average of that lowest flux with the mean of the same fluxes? 3.20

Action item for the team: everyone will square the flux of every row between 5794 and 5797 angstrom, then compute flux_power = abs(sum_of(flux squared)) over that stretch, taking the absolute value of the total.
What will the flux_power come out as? 21.1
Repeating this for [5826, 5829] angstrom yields 20.1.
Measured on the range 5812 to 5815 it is 20.0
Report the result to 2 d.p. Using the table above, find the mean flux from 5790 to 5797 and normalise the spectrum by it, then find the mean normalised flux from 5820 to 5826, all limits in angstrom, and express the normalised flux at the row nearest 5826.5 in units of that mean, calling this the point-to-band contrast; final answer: 1.01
